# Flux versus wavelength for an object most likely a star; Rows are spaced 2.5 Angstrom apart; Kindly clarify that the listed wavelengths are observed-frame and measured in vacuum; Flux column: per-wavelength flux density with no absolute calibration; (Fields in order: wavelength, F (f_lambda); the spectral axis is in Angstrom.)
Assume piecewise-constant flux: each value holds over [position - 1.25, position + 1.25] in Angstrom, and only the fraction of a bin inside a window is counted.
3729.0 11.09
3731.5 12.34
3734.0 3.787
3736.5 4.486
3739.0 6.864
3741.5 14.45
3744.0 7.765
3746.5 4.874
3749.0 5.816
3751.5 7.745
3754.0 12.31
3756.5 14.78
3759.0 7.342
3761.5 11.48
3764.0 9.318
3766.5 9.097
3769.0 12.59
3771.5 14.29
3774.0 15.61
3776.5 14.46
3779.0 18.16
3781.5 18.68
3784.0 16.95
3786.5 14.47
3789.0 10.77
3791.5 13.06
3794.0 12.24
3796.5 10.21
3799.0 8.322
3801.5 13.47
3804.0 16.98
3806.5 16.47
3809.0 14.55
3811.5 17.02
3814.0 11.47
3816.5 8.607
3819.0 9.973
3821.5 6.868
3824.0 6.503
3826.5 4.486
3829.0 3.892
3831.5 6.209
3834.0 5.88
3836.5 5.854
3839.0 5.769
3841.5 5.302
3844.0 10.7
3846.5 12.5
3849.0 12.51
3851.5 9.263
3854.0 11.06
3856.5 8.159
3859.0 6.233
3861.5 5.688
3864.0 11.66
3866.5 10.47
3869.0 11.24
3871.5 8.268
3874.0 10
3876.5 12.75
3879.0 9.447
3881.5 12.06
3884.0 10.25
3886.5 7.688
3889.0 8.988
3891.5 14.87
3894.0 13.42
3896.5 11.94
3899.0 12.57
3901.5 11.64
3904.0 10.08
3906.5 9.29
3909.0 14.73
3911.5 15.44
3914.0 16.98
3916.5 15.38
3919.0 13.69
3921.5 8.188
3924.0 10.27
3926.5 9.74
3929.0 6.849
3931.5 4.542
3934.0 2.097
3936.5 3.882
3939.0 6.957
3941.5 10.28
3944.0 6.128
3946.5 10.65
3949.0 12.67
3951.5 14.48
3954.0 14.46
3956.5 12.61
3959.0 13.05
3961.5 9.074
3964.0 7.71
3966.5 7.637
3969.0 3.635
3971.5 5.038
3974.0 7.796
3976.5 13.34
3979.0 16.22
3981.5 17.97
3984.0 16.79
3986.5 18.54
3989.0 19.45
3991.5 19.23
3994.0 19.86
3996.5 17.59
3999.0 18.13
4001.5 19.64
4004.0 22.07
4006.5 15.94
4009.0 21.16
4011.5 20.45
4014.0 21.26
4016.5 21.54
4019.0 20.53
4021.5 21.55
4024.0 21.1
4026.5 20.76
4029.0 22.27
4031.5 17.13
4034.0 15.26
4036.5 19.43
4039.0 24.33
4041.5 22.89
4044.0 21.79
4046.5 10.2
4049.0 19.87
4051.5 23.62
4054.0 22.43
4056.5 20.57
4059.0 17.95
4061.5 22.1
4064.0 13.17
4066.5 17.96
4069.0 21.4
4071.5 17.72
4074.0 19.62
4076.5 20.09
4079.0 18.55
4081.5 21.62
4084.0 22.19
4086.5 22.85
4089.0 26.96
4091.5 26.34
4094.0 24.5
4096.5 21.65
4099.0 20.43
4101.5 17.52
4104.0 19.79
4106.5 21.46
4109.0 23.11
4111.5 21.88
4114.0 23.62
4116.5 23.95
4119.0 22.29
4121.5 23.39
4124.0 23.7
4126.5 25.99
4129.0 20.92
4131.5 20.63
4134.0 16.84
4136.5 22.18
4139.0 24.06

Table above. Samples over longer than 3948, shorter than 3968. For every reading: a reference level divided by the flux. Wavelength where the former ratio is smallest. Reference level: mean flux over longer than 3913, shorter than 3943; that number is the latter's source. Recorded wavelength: 3951.5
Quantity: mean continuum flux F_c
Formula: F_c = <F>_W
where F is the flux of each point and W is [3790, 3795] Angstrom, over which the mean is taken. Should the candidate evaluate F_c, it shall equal 13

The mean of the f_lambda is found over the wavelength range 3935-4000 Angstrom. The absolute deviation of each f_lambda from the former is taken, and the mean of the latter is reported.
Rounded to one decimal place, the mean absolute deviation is 4.5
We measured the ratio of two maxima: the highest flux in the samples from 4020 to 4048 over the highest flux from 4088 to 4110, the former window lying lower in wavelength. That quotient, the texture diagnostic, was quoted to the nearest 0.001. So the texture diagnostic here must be 0.902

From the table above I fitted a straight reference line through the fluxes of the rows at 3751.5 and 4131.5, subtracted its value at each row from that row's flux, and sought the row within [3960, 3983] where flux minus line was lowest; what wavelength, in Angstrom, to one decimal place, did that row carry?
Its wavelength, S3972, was 3969.0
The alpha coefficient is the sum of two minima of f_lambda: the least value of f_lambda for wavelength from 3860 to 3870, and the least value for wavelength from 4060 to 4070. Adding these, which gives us 19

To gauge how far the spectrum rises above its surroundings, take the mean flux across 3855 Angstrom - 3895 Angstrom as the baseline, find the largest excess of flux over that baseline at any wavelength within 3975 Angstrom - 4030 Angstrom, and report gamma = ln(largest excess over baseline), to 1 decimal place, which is 2.5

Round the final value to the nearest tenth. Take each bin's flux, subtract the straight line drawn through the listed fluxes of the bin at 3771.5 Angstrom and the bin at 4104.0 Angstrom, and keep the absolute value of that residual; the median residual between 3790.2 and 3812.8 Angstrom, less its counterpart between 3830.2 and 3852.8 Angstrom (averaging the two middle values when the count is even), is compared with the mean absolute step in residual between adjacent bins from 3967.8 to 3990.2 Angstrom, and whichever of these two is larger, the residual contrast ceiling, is 2.0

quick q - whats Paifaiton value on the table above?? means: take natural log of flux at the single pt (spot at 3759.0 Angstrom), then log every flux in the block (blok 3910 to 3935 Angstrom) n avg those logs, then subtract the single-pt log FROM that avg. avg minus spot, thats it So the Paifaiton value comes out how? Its 0.2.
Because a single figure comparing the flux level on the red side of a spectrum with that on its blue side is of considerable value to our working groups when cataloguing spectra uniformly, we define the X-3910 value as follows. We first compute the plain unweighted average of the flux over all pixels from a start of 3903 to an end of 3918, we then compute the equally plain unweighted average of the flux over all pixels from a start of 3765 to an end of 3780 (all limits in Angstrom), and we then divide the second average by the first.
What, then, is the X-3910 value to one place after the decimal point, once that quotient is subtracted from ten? 9.0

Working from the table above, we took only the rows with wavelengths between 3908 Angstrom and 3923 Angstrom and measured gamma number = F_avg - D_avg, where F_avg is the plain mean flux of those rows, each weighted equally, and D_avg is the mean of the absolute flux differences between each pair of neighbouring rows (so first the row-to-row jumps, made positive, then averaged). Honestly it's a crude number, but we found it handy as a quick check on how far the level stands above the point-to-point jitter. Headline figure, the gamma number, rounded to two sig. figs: 12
